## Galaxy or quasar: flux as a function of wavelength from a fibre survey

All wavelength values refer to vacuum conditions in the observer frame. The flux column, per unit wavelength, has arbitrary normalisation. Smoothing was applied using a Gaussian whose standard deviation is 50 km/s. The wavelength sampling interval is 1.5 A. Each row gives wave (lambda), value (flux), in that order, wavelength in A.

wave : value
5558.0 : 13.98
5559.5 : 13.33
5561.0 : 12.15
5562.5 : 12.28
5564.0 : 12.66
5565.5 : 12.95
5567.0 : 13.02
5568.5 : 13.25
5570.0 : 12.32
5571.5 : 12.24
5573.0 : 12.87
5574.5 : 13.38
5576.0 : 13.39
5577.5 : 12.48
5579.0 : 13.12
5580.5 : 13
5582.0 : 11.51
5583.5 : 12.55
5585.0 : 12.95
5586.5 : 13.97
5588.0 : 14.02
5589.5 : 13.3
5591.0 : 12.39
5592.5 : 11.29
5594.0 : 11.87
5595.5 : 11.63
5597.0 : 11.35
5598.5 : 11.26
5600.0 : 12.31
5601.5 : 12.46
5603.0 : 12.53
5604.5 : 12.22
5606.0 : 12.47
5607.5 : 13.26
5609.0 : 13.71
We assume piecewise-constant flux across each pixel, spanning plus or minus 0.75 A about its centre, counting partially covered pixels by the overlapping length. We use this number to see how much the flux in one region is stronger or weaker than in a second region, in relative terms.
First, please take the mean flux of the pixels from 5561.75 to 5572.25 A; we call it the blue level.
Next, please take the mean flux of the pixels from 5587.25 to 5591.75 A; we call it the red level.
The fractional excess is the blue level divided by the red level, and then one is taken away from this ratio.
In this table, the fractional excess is -0.04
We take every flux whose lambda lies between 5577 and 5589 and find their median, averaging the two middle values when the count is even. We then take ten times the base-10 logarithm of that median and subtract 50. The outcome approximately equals -38.9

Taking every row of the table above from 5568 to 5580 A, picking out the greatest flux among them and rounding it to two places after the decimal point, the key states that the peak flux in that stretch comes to 13.39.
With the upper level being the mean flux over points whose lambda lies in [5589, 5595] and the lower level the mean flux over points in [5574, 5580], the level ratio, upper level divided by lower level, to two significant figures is 0.93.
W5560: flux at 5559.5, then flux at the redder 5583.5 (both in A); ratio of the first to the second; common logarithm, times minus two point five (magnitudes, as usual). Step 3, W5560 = -0.065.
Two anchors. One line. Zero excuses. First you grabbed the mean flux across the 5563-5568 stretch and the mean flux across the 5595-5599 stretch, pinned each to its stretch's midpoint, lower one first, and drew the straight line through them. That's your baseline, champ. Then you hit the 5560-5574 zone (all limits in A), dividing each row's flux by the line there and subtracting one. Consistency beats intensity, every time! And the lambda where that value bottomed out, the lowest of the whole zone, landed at 5561.0 A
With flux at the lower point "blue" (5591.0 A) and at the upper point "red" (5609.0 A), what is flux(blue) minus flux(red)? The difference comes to -1.32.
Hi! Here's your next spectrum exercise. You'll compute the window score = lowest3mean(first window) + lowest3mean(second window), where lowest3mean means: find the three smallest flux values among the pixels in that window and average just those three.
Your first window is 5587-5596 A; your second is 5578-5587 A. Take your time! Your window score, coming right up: 23.9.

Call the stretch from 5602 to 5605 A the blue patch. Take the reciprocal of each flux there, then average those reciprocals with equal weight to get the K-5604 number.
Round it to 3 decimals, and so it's 0.081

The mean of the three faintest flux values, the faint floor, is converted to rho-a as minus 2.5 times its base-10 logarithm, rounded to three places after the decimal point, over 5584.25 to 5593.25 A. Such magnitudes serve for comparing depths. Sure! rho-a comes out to -2.717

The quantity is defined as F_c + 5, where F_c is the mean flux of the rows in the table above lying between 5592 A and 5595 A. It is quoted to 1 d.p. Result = 16.6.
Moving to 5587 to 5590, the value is 18.7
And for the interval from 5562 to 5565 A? 17.5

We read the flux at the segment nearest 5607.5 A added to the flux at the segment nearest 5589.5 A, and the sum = 26.6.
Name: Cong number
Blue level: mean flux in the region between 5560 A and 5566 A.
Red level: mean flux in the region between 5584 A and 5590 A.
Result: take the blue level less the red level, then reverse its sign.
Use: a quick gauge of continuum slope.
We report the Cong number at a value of 1.0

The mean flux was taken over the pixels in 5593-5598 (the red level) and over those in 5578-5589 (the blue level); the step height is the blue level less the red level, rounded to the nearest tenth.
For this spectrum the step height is 1.4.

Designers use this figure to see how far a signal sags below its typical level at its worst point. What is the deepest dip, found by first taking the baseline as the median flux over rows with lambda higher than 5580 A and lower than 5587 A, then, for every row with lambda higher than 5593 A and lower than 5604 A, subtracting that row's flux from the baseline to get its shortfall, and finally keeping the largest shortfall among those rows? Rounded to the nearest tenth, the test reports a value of 1.7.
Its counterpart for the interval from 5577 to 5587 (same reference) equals 1.4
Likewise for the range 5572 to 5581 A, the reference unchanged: 0.5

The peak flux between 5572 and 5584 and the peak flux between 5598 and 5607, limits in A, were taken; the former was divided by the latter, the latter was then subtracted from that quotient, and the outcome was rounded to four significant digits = -11.46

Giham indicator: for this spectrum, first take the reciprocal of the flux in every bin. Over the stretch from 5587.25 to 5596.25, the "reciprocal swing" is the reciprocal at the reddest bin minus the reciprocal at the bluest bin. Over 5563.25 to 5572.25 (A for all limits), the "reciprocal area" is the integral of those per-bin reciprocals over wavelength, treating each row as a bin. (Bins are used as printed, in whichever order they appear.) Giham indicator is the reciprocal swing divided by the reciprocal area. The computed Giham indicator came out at 0.021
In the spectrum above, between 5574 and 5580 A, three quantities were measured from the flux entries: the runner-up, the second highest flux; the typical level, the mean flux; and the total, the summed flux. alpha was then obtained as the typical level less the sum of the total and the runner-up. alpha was -53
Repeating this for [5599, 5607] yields -62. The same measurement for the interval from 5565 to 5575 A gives -90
